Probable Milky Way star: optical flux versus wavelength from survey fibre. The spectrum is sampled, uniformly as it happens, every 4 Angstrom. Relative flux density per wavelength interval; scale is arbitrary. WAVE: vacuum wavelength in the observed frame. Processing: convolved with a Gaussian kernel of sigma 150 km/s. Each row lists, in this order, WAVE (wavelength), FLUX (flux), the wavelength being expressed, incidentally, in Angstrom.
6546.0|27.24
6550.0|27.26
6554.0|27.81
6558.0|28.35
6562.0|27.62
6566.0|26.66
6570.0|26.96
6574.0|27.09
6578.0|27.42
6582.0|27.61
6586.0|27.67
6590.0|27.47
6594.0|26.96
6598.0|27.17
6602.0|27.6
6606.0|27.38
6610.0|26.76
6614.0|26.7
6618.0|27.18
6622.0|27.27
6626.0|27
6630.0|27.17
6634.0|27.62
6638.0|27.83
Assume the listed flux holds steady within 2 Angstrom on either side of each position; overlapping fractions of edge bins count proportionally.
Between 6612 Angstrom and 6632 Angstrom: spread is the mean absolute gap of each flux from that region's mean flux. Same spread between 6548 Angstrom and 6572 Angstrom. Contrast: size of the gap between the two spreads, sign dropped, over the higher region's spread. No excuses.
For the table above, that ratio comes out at 1.8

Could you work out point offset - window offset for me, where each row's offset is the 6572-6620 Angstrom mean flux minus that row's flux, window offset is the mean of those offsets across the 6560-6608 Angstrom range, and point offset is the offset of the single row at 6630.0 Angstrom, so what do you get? 0.13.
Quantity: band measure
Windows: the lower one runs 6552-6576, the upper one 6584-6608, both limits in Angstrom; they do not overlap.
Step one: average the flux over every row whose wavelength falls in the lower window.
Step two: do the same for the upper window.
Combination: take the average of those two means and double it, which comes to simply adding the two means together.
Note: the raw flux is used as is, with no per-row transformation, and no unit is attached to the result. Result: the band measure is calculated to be 54.8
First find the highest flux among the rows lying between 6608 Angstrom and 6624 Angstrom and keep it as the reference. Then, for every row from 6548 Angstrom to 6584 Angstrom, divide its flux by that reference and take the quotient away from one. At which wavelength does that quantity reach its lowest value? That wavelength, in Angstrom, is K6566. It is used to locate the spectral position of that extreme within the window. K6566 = 6558.0 Angstrom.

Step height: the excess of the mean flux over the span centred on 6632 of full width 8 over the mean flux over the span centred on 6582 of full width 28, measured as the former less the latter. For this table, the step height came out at 0.1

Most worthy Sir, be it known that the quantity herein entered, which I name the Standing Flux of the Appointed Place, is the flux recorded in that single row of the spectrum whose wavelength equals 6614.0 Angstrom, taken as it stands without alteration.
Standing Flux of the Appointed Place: 26.7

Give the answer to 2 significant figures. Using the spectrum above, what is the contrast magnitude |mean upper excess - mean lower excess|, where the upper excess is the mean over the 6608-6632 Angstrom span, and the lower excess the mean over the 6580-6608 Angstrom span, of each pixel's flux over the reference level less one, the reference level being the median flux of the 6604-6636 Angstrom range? 0.015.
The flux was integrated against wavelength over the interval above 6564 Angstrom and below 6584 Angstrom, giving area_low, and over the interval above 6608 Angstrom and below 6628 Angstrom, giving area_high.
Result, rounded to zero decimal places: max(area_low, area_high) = 543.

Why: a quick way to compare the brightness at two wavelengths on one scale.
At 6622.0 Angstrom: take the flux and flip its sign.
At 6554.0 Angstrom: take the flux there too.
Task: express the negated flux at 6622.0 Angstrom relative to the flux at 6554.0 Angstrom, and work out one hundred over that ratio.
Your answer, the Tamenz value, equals -102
